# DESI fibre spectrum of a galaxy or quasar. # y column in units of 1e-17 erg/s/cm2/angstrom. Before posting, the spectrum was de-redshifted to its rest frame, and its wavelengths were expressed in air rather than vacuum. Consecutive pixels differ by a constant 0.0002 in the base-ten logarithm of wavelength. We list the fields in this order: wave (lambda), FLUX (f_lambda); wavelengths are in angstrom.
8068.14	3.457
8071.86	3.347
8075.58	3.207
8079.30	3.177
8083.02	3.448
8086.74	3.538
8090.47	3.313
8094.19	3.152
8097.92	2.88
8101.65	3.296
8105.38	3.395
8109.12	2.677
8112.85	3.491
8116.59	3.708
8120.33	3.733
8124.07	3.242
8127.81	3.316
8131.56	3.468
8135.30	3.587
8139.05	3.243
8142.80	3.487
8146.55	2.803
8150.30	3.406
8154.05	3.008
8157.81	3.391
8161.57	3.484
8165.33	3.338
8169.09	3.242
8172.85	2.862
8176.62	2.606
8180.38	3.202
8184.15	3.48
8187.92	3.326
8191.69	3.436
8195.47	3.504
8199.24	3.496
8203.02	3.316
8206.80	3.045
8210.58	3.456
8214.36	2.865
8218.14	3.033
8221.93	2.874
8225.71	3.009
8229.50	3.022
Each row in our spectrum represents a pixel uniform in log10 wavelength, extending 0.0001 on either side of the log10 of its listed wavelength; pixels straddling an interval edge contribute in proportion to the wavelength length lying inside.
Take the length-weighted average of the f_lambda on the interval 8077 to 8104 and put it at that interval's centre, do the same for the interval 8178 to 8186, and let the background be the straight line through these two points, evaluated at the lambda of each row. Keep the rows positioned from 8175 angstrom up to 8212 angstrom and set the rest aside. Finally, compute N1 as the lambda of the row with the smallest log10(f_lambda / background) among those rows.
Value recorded 8176.62 angstrom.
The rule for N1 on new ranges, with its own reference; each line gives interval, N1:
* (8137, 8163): 8146.55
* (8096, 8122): 8109.12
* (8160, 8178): 8176.62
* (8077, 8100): 8097.92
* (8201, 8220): 8214.36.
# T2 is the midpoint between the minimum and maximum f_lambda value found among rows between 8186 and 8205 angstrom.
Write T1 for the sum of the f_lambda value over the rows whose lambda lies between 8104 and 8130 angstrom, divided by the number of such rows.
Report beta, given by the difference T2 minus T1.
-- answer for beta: 0.04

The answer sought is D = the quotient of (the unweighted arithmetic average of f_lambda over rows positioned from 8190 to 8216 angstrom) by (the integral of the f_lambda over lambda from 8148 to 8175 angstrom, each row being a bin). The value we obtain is 0.0378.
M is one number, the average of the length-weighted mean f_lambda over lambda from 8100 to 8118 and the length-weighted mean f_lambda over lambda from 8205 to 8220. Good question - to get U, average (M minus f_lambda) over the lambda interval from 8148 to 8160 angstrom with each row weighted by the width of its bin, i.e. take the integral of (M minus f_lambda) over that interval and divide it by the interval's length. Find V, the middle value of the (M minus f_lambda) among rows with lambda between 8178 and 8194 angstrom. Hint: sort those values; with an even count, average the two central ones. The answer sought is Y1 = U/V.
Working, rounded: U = -0.06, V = -0.18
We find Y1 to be 0.3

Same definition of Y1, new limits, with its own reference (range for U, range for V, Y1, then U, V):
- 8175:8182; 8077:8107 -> -2.9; 0.30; -0.10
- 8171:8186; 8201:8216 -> 7.6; 0.17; 0.02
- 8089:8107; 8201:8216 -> 0.0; 0.00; 0.02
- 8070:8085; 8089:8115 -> 1.0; -0.09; -0.09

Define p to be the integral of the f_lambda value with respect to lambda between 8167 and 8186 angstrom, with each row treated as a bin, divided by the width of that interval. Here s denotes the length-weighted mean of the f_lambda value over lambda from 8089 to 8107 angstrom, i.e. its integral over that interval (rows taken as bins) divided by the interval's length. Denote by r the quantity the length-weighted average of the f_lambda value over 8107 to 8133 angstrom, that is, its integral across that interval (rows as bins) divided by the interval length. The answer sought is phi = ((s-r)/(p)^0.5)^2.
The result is 0.009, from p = 3.08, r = 3.37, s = 3.20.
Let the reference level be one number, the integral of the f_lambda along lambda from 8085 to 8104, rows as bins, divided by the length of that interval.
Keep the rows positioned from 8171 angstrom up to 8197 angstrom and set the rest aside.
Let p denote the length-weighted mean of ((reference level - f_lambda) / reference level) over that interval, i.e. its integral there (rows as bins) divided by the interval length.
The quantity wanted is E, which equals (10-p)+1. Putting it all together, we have 10.99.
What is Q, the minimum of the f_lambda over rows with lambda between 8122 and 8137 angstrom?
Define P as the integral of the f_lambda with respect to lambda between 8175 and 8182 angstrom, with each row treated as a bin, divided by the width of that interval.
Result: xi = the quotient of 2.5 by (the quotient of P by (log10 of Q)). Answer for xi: 0.44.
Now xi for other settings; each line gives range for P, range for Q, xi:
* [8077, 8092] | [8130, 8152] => 0.33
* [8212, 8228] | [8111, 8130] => 0.43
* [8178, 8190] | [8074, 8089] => 0.38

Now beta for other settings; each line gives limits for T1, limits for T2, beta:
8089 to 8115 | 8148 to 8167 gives 0.07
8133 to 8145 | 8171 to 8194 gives -0.40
